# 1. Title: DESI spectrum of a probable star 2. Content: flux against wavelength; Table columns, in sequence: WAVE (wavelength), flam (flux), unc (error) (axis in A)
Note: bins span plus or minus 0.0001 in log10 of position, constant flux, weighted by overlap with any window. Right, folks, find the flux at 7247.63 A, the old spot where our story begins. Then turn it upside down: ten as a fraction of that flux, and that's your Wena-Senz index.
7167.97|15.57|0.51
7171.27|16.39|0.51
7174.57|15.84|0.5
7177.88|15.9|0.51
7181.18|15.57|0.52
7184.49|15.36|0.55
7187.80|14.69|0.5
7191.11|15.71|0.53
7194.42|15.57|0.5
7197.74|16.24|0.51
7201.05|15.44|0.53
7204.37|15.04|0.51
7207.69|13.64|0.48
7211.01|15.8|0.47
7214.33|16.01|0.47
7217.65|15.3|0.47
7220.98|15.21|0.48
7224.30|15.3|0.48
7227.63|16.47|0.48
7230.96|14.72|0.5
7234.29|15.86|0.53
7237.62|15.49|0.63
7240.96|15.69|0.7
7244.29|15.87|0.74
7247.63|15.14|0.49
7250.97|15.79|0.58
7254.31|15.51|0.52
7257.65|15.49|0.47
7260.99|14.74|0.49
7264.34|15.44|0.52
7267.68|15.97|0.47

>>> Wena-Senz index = 0.661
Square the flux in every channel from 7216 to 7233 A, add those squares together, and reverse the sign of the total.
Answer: -1187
